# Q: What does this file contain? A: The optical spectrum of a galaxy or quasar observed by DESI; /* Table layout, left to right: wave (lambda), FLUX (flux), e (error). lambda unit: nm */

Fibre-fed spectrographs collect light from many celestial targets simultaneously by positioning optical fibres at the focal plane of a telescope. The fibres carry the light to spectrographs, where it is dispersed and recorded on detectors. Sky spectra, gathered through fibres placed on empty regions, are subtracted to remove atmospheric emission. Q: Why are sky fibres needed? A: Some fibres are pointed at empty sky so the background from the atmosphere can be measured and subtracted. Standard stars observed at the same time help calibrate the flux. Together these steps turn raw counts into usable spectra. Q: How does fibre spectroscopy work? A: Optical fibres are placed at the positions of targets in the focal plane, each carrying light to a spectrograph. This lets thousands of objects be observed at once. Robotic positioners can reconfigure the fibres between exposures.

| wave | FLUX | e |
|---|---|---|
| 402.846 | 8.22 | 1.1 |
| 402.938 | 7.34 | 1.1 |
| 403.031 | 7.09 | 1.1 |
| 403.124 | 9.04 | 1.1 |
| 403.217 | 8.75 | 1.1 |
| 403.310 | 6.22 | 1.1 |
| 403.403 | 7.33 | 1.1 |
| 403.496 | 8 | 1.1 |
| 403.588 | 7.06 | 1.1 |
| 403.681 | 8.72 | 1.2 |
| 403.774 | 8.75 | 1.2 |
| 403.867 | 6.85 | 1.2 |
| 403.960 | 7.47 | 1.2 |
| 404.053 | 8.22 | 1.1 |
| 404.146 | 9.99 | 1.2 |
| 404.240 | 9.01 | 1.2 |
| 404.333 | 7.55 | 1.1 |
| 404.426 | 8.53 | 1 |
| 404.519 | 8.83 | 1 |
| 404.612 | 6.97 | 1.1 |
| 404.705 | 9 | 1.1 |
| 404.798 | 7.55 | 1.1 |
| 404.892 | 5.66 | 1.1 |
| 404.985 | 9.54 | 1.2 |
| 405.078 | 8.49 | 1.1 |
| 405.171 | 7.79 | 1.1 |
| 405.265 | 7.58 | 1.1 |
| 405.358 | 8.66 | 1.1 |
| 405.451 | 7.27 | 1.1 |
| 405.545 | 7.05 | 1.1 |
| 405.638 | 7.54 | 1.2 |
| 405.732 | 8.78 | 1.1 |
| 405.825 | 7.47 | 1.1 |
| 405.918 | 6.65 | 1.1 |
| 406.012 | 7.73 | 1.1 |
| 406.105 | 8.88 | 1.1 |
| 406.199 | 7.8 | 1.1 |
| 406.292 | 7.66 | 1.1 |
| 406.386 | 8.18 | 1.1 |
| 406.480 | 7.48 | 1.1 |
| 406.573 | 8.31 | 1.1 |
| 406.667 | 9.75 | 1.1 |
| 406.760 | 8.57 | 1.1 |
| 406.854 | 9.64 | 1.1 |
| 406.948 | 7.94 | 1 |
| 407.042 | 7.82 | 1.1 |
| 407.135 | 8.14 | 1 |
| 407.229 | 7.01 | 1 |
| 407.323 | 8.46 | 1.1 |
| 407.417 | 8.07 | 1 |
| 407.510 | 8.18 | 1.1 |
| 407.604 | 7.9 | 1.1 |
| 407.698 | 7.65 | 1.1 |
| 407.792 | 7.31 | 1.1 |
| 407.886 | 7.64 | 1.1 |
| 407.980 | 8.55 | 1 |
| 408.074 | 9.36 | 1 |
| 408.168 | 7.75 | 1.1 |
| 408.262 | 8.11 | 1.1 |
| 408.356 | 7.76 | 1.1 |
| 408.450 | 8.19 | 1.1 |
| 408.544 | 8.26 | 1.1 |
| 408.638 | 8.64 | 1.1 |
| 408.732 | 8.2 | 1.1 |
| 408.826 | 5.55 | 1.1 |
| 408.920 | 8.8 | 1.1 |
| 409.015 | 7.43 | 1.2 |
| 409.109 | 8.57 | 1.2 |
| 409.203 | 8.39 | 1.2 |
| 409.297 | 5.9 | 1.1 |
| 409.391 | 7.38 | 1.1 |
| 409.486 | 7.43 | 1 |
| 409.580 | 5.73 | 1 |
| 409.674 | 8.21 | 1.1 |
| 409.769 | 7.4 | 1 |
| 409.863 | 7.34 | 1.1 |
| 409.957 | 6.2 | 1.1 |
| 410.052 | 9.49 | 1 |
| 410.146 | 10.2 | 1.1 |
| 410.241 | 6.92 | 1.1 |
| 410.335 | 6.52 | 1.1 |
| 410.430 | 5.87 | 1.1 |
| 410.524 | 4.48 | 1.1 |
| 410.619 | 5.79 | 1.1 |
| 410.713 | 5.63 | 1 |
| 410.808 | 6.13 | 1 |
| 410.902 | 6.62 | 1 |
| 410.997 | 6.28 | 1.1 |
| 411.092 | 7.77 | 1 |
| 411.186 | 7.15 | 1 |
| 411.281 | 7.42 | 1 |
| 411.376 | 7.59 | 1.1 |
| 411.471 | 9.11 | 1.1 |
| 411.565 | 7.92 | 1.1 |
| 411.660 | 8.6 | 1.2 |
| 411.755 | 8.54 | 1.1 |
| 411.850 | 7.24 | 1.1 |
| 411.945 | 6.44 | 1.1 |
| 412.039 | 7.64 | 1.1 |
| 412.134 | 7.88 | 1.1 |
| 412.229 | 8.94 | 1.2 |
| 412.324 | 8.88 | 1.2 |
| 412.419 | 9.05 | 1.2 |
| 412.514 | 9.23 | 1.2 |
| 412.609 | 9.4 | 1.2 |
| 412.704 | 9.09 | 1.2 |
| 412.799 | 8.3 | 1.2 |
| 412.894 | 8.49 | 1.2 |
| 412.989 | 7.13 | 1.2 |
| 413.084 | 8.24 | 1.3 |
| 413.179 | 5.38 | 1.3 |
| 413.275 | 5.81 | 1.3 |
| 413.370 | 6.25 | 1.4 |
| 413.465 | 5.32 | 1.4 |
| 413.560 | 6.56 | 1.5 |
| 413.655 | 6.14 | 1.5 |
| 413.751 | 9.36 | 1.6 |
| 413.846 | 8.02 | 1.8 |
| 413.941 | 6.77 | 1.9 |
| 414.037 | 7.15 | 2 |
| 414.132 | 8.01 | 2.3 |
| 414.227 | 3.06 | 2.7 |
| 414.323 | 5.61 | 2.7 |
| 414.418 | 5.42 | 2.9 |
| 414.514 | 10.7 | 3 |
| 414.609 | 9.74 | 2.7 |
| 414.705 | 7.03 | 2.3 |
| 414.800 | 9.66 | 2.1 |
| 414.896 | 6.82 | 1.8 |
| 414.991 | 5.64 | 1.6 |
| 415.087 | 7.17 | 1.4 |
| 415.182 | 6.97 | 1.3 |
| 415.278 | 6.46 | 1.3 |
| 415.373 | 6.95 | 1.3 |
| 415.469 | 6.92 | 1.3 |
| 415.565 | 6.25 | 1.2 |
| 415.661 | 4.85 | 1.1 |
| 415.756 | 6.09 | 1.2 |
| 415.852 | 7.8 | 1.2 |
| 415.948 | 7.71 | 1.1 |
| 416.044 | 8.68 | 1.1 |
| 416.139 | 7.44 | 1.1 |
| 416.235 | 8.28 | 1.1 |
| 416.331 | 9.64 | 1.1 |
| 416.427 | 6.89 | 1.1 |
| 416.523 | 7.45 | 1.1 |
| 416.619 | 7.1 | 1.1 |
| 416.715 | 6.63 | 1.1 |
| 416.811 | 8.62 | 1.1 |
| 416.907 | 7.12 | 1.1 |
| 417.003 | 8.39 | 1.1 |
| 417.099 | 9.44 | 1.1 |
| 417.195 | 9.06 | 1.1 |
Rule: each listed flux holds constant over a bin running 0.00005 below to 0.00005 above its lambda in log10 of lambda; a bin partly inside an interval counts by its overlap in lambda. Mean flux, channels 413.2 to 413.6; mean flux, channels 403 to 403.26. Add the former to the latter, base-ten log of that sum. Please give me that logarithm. 1.15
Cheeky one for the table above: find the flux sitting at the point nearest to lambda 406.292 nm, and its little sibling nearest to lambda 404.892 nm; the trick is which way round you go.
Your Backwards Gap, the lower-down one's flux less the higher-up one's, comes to -2.0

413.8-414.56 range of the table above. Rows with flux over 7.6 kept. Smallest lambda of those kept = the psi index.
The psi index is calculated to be 413.846 nm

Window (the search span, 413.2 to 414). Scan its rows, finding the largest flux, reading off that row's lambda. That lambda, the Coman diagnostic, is 413.751 nm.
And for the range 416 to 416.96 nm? 416.331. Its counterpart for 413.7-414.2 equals 413.751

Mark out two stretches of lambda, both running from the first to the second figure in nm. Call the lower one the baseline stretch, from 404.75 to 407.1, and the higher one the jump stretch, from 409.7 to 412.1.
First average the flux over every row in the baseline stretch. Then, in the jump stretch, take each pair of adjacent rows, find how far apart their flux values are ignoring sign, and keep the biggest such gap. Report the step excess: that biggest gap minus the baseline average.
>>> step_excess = -4.7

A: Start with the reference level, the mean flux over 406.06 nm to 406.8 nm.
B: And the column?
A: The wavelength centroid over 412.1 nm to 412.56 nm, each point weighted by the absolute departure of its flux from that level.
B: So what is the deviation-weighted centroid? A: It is 412.35 nm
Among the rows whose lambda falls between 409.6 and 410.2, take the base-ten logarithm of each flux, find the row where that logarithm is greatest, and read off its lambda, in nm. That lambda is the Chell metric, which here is 410.146 nm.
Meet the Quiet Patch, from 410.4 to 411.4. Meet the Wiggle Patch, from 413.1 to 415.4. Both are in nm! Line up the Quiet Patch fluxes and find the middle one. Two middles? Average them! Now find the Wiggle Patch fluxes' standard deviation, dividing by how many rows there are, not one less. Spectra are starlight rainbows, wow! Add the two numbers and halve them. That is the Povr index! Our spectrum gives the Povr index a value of 3.971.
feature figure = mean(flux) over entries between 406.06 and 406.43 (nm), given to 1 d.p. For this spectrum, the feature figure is 8.1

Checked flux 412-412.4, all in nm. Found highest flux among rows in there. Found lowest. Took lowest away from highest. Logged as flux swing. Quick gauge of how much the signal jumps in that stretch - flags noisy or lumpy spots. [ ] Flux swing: 1.3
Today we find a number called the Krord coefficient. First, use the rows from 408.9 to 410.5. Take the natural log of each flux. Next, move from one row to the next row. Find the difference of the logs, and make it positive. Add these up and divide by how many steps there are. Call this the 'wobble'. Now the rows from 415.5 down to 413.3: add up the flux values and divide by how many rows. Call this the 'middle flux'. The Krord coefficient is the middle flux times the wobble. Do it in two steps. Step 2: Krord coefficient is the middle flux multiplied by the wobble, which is 1.3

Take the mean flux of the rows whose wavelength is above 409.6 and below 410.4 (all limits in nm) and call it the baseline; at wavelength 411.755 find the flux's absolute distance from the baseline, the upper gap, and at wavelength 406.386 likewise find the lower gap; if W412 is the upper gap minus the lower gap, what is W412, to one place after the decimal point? 0.4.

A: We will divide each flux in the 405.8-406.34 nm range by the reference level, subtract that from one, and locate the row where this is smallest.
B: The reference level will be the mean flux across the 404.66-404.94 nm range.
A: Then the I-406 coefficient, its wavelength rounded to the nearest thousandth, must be 406.105 nm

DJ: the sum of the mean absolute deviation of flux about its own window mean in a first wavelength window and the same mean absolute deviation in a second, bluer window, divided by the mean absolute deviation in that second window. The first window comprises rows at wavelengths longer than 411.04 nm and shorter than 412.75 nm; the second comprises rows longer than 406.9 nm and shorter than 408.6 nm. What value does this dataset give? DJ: 3.1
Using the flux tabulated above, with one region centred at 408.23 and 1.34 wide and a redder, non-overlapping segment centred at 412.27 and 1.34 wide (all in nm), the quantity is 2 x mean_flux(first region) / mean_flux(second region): 1.9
